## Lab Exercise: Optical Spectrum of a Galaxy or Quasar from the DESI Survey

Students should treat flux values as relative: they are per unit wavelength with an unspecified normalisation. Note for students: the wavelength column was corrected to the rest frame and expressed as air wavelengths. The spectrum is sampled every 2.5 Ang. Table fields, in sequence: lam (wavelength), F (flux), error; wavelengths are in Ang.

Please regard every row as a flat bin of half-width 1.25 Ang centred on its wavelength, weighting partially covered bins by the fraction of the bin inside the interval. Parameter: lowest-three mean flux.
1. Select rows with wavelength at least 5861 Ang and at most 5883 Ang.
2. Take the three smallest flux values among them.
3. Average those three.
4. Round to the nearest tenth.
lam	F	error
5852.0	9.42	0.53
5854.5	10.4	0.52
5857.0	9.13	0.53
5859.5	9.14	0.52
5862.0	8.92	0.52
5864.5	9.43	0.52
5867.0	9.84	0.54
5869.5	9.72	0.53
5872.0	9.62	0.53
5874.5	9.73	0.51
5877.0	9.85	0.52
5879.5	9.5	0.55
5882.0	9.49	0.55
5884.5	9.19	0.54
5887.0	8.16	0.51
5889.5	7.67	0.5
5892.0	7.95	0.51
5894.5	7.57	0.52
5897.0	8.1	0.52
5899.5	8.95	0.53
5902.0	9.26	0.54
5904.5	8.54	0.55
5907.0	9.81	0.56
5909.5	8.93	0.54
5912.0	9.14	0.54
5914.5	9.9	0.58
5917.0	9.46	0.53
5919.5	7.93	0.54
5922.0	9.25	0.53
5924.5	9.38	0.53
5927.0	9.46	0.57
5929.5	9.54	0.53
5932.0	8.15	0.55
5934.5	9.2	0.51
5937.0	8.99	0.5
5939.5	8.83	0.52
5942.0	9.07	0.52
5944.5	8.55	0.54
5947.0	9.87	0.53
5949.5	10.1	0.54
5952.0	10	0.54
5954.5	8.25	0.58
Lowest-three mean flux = 9.3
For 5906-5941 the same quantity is 8.3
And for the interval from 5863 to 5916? 7.7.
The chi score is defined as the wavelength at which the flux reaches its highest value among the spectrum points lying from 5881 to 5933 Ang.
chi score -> 5914.5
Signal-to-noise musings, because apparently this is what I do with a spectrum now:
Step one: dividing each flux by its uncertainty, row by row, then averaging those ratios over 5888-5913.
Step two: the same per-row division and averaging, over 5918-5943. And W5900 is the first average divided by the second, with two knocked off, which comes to -1.048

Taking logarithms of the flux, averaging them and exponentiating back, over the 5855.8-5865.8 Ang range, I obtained 9.15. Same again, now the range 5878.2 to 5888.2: 9.07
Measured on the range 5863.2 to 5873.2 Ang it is 9.65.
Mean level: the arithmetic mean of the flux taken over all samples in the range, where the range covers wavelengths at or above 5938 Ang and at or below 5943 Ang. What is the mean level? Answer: 8.9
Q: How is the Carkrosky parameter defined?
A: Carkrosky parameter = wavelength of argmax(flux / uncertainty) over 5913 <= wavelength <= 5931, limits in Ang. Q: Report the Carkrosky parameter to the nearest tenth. 5929.5 Ang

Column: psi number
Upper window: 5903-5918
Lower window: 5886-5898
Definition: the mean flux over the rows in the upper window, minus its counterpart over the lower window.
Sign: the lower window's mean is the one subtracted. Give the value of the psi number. 1.41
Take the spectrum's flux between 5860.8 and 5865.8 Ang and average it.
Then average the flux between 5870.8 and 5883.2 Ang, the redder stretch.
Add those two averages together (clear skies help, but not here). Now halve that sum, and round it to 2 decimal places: 9.41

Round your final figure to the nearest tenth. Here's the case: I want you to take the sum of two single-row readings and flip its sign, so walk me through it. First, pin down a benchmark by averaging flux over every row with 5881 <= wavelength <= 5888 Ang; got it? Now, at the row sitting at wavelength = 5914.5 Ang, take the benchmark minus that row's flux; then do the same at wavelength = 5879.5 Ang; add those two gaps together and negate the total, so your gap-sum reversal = 1.5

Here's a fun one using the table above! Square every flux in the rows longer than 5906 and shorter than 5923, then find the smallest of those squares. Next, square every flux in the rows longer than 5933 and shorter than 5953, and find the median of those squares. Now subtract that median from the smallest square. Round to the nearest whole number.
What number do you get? -21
